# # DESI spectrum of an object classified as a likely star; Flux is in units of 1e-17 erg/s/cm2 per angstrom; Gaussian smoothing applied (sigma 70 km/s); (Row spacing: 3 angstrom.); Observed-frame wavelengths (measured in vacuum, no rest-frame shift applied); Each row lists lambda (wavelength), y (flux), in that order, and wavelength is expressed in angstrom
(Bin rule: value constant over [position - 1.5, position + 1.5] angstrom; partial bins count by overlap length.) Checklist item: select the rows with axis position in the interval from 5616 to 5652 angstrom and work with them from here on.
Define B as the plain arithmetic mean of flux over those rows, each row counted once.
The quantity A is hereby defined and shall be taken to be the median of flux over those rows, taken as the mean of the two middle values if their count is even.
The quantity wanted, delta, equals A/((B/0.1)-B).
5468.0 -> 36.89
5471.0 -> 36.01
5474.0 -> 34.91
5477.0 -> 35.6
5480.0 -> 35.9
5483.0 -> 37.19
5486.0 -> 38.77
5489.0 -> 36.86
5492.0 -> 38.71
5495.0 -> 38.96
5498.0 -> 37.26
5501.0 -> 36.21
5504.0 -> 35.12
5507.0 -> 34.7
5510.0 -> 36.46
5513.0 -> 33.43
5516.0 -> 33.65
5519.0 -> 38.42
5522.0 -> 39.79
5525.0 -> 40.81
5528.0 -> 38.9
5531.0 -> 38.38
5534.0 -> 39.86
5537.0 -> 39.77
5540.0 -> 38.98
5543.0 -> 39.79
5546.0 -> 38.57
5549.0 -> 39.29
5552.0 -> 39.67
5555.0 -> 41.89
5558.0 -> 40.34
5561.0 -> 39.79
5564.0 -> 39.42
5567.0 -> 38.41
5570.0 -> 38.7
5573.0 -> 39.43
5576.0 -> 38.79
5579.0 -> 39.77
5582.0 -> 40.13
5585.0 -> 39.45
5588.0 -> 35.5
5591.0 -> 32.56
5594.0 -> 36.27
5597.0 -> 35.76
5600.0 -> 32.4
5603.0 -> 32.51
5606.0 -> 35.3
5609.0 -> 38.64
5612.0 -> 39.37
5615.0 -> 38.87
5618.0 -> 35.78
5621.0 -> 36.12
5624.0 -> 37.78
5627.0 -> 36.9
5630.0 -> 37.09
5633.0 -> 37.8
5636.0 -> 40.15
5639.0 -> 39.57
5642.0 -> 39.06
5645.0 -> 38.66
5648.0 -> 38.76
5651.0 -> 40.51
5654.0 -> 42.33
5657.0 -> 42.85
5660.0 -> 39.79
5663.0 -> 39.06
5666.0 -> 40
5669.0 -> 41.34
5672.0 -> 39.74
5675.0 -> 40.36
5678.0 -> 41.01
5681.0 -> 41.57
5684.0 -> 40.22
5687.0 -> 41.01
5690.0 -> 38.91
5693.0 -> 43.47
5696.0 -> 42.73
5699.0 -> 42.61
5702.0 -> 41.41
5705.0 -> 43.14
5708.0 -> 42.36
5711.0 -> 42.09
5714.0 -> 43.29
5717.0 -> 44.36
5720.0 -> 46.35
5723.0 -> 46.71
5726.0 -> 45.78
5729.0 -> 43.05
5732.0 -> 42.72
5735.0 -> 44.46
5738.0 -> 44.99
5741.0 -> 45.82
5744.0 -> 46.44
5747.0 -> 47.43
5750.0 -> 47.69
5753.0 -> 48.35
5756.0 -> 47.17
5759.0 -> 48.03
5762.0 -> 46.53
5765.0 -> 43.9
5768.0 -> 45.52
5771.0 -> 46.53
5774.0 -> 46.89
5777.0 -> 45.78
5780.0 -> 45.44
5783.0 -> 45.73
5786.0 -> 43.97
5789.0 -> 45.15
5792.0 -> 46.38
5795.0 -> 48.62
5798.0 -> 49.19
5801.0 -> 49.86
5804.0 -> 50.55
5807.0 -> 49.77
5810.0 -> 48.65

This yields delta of 0.1113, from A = 38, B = 38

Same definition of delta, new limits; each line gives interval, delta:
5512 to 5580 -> 0.1125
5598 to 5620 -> 0.1101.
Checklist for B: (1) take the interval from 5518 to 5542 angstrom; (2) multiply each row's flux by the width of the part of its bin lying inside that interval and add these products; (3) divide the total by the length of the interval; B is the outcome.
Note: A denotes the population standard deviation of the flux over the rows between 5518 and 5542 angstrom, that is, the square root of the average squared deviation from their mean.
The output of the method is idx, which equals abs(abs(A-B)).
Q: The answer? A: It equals 38.6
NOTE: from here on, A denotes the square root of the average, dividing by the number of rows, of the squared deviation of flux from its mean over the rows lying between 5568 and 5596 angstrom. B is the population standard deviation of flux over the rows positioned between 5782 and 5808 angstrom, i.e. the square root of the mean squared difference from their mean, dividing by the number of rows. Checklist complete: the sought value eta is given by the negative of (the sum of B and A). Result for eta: -4.7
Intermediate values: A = 2.39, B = 2.3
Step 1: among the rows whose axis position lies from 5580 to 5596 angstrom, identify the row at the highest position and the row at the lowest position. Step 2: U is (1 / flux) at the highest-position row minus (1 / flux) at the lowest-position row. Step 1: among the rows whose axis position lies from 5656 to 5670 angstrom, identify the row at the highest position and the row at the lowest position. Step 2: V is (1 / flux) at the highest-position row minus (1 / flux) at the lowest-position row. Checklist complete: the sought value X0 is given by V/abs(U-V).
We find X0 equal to 0.5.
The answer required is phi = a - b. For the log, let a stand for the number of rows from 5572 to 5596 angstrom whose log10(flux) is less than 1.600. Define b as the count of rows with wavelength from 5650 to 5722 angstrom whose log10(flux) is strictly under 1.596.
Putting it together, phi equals 5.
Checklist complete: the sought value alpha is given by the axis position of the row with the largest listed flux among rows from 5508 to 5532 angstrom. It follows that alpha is 5525.0 angstrom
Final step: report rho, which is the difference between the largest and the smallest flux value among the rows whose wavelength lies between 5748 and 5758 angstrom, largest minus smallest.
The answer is 1.2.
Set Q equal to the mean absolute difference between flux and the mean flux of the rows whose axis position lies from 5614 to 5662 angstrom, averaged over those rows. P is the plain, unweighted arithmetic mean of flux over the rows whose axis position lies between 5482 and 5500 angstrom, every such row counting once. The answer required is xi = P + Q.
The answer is 39.5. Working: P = 38.0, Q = 1.52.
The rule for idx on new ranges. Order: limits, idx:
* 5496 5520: 34.0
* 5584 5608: 32.7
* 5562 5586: 38.7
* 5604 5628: 35.8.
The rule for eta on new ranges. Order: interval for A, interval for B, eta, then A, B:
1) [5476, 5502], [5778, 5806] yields -3.4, 1.21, 2.2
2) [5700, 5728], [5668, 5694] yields -3.1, 1.84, 1.2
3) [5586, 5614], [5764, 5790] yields -3.4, 2.42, 0.9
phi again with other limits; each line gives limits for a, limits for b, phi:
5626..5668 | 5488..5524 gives -2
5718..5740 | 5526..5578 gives -10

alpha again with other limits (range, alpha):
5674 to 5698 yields 5693.0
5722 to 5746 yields 5723.0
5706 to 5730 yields 5723.0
